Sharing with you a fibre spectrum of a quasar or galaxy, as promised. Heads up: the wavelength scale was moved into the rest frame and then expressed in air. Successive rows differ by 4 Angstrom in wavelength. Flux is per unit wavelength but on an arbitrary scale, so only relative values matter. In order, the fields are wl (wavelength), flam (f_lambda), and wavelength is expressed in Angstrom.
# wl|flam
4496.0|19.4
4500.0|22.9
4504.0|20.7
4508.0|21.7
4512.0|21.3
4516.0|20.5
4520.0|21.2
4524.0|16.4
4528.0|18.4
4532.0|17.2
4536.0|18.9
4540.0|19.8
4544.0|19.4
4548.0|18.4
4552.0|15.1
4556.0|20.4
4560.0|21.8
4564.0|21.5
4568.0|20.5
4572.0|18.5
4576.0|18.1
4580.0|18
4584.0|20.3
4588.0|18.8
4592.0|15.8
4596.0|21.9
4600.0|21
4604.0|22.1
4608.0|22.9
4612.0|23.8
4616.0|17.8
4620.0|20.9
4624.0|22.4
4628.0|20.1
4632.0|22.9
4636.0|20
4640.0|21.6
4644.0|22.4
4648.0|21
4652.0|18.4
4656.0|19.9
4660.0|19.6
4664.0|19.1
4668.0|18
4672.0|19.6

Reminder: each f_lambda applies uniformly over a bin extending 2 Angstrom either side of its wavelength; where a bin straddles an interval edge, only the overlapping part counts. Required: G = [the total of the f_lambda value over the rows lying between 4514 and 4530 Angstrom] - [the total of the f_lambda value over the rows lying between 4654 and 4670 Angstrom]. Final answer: -0.1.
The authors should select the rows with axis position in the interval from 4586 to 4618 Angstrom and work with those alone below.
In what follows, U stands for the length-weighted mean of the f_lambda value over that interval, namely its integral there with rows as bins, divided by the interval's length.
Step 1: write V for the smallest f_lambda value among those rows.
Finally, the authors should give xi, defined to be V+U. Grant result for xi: 36.3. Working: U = 20.5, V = 15.8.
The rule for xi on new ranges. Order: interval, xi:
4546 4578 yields 34.4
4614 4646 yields 38.8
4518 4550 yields 35.1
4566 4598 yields 34.8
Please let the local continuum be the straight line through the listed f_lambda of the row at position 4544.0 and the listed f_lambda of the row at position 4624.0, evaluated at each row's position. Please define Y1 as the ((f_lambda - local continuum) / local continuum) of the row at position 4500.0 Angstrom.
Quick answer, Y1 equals 0.29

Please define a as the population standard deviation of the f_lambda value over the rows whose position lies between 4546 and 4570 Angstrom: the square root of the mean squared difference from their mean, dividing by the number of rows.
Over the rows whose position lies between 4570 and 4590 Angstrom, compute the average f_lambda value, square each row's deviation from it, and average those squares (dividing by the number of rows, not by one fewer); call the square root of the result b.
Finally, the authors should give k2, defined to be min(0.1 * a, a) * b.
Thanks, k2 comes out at 0.19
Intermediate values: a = 2.3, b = 0.8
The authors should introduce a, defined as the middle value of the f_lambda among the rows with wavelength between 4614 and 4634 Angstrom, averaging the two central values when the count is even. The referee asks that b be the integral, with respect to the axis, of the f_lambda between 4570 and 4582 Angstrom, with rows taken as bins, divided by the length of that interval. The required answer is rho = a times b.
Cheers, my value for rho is 380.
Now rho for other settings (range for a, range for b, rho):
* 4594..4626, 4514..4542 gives 416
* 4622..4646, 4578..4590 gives 419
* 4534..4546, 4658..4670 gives 367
